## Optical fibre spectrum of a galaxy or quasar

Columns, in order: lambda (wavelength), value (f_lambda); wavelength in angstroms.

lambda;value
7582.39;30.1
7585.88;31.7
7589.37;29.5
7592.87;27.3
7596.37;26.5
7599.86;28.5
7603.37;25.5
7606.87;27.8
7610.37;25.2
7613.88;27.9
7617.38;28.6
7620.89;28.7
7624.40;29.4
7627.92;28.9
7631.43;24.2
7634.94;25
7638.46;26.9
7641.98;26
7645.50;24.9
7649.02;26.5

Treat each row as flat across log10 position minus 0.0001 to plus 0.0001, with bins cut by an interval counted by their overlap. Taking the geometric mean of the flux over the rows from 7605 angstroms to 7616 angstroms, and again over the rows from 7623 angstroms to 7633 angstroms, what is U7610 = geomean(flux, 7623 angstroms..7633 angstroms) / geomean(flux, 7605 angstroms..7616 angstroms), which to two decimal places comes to 1.02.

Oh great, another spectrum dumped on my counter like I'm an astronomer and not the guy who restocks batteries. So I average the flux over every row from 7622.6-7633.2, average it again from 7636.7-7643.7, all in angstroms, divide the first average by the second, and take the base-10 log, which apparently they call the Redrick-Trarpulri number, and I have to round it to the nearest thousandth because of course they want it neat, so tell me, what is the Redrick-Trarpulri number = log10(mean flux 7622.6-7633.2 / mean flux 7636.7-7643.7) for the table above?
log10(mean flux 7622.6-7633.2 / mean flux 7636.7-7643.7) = 0.017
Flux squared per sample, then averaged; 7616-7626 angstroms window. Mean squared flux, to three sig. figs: 835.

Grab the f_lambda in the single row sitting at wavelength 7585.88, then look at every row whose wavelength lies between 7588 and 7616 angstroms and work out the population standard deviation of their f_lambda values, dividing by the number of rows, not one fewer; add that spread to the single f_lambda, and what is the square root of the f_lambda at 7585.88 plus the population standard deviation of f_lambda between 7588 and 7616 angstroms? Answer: 5.8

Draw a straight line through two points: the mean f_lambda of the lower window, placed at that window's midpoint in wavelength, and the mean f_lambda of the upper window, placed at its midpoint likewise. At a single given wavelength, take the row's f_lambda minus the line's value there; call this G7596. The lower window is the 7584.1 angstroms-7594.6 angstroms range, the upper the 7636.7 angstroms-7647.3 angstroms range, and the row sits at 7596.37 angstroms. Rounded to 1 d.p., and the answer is -2.5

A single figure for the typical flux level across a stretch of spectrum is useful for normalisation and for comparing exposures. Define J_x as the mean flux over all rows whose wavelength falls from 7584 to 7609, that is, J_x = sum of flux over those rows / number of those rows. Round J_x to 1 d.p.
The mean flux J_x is 28.1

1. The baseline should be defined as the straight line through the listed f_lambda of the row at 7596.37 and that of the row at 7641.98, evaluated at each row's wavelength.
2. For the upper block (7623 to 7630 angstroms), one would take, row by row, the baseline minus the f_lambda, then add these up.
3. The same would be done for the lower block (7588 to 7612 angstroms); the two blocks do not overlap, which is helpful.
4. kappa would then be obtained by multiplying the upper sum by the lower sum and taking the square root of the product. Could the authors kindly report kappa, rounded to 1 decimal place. 5.5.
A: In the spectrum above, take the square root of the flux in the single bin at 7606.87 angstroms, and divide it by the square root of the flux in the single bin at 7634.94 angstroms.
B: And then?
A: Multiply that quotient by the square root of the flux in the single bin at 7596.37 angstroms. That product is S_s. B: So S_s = 5.43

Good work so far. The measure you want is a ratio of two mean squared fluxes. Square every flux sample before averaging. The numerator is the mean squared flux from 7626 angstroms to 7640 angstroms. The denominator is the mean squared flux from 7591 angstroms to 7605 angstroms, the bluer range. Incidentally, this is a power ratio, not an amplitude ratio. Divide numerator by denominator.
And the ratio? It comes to 0.95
